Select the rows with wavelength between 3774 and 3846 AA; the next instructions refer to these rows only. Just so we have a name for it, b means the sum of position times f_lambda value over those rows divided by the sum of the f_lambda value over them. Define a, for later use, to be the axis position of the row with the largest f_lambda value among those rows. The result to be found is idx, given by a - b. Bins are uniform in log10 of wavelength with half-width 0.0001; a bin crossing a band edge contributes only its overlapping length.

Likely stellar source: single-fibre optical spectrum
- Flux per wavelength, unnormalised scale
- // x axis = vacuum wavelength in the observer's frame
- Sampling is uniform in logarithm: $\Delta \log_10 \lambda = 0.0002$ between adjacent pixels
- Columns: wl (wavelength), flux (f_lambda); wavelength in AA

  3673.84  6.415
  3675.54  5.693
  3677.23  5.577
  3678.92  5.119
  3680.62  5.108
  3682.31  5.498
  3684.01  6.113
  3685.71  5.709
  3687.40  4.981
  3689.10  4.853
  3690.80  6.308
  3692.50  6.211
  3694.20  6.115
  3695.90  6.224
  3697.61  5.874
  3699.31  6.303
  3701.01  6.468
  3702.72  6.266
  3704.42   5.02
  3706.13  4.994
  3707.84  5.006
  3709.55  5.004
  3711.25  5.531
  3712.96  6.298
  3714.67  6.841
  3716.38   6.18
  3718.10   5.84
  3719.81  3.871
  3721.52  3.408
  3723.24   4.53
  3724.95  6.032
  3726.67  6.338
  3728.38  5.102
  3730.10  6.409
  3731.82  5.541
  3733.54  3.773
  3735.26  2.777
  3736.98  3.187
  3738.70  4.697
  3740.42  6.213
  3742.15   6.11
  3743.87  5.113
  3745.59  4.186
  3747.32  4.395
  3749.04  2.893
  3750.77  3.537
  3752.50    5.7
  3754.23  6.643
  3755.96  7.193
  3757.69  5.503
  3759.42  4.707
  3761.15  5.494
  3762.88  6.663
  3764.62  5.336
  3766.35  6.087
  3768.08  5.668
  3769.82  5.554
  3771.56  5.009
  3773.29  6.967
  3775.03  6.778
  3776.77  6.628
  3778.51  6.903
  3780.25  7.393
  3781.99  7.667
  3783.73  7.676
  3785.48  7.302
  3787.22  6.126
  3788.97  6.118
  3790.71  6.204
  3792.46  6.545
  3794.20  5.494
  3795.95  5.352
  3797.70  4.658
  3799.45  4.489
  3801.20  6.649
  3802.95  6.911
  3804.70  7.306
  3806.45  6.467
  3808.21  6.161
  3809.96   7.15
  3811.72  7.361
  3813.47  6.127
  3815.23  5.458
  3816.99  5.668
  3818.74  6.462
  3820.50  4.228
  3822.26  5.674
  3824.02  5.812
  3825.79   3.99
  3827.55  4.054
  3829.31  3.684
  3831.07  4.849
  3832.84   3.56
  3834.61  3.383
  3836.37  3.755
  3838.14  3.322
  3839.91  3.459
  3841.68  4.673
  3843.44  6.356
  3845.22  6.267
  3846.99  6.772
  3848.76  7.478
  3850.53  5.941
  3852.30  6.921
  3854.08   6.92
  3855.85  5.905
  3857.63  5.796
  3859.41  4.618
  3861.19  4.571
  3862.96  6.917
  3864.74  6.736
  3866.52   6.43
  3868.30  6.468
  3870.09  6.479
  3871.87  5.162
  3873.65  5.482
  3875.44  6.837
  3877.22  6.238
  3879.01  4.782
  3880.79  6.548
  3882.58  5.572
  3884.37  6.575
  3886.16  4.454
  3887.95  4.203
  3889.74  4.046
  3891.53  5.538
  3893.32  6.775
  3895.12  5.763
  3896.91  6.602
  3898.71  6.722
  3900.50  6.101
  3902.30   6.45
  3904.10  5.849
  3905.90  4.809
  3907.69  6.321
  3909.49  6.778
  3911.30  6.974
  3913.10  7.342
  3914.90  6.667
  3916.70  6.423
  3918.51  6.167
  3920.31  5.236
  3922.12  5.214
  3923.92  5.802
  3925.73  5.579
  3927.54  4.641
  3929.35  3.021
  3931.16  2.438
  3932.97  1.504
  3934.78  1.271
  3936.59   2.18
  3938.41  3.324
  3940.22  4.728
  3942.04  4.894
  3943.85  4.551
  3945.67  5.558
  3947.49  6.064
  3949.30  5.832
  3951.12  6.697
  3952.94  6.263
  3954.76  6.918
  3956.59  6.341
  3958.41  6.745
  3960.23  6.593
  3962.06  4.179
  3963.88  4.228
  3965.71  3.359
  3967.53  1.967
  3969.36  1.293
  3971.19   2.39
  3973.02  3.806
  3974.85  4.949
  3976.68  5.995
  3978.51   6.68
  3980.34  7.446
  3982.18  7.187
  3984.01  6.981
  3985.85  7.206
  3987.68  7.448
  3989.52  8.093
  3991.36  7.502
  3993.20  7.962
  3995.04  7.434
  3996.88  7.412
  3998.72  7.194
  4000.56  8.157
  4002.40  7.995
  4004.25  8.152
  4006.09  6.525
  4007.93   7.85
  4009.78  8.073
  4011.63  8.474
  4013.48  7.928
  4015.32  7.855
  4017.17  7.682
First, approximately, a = 3783.73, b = 3806.9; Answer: -23.1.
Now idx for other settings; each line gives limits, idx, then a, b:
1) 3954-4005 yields 18.2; 4000.56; 3982.3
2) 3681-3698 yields 0.7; 3690.80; 3690.1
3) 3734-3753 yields -3.6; 3740.42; 3744.1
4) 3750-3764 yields -1.1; 3755.96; 3757.1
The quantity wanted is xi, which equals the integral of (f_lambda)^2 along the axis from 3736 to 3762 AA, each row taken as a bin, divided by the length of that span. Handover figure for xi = 27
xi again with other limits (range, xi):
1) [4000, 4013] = 62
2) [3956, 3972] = 20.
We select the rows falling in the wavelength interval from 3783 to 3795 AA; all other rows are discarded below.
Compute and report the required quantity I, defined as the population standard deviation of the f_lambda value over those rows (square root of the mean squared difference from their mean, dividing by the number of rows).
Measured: 0.70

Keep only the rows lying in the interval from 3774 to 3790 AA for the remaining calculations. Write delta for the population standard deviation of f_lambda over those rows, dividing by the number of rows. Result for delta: 0.6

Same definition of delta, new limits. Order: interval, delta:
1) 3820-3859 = 1.3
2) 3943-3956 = 0.7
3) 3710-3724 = 1.2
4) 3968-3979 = 1.9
